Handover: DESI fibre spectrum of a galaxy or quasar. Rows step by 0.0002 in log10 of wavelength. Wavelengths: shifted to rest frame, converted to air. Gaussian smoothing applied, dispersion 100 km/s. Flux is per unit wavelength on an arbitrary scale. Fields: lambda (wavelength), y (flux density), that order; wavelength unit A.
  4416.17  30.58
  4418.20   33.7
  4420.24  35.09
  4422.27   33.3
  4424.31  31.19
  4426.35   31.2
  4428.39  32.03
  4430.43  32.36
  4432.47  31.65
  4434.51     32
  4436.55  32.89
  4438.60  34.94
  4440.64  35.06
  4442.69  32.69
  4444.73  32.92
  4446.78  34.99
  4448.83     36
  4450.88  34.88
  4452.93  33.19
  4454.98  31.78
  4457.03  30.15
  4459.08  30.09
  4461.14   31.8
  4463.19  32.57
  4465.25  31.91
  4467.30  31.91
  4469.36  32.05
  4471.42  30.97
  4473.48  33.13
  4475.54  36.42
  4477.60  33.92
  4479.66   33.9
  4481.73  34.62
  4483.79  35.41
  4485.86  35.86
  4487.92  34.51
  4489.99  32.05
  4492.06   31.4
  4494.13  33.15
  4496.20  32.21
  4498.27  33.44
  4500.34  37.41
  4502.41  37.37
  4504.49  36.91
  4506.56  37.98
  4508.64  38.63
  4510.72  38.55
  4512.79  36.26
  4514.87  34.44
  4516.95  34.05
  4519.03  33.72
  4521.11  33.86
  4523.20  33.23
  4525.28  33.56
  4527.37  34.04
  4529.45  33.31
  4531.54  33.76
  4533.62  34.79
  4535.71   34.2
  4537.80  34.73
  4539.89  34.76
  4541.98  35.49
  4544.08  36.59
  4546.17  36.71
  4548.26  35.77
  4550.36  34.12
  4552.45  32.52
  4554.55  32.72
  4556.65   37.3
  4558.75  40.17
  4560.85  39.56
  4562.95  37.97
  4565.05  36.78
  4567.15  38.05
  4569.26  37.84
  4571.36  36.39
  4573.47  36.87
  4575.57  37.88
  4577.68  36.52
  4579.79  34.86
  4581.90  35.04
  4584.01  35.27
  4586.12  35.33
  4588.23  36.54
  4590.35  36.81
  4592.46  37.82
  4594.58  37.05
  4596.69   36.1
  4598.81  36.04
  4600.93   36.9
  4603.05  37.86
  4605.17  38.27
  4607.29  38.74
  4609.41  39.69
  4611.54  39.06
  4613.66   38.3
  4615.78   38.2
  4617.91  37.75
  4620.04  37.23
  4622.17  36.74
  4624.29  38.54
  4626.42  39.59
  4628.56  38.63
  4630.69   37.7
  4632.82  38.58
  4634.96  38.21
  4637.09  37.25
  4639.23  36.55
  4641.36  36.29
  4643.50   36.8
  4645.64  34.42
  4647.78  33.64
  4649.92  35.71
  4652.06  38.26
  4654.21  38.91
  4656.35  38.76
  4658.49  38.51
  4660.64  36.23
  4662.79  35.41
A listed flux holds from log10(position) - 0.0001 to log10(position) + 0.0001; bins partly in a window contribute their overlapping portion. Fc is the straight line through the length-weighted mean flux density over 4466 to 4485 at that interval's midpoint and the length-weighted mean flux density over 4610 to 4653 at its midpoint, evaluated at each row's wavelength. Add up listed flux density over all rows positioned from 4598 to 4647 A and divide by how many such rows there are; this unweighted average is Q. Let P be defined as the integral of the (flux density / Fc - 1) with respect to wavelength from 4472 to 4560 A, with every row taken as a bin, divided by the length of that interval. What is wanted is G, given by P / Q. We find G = 0.0003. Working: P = 0.010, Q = 37.7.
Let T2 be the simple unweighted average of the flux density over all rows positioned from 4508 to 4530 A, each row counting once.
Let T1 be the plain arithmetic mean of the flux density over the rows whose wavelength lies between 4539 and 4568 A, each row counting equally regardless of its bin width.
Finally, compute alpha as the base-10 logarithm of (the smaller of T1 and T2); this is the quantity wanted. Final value 1.54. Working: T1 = 36.3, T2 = 34.9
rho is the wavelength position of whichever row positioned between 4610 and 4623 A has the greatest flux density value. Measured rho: 4611.54 A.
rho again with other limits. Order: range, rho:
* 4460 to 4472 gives 4463.19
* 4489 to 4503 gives 4500.34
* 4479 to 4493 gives 4485.86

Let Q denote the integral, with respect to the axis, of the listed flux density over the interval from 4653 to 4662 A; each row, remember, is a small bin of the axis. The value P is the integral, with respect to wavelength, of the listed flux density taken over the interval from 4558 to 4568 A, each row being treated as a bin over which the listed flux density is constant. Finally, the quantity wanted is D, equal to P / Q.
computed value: 1.1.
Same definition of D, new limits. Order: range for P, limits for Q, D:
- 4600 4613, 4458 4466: 2.0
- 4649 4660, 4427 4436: 1.4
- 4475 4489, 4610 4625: 0.9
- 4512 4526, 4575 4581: 2.2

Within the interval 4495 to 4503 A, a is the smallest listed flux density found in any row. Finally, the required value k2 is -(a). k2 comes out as -32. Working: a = 32.21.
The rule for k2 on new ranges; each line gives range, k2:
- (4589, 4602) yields -36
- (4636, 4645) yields -36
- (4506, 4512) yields -38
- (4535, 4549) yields -34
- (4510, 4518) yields -34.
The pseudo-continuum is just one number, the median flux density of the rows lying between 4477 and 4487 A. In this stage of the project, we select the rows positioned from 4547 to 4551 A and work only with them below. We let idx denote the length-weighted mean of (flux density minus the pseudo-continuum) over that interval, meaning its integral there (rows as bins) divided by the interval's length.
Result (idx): 0.5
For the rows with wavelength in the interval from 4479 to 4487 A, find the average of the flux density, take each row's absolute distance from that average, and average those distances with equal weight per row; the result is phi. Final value 0.7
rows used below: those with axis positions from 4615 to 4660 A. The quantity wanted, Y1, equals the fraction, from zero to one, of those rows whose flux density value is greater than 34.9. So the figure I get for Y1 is 0.90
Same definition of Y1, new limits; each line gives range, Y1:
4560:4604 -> 0.95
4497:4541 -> 0.33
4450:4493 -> 0.14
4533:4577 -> 0.67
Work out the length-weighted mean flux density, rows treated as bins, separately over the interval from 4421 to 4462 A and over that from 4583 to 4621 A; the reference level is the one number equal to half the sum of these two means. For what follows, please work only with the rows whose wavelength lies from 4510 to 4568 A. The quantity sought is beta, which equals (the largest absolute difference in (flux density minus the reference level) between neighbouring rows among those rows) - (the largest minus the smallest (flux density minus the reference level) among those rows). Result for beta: -3.1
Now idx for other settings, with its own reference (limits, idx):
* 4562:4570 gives 3.0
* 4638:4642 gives 1.8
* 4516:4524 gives -0.9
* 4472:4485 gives -0.2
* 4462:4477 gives -1.9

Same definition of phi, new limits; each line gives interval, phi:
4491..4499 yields 0.7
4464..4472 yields 0.4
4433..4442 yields 1.3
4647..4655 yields 2.0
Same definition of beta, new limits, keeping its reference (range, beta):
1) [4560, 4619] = -3.2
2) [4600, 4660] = -3.5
